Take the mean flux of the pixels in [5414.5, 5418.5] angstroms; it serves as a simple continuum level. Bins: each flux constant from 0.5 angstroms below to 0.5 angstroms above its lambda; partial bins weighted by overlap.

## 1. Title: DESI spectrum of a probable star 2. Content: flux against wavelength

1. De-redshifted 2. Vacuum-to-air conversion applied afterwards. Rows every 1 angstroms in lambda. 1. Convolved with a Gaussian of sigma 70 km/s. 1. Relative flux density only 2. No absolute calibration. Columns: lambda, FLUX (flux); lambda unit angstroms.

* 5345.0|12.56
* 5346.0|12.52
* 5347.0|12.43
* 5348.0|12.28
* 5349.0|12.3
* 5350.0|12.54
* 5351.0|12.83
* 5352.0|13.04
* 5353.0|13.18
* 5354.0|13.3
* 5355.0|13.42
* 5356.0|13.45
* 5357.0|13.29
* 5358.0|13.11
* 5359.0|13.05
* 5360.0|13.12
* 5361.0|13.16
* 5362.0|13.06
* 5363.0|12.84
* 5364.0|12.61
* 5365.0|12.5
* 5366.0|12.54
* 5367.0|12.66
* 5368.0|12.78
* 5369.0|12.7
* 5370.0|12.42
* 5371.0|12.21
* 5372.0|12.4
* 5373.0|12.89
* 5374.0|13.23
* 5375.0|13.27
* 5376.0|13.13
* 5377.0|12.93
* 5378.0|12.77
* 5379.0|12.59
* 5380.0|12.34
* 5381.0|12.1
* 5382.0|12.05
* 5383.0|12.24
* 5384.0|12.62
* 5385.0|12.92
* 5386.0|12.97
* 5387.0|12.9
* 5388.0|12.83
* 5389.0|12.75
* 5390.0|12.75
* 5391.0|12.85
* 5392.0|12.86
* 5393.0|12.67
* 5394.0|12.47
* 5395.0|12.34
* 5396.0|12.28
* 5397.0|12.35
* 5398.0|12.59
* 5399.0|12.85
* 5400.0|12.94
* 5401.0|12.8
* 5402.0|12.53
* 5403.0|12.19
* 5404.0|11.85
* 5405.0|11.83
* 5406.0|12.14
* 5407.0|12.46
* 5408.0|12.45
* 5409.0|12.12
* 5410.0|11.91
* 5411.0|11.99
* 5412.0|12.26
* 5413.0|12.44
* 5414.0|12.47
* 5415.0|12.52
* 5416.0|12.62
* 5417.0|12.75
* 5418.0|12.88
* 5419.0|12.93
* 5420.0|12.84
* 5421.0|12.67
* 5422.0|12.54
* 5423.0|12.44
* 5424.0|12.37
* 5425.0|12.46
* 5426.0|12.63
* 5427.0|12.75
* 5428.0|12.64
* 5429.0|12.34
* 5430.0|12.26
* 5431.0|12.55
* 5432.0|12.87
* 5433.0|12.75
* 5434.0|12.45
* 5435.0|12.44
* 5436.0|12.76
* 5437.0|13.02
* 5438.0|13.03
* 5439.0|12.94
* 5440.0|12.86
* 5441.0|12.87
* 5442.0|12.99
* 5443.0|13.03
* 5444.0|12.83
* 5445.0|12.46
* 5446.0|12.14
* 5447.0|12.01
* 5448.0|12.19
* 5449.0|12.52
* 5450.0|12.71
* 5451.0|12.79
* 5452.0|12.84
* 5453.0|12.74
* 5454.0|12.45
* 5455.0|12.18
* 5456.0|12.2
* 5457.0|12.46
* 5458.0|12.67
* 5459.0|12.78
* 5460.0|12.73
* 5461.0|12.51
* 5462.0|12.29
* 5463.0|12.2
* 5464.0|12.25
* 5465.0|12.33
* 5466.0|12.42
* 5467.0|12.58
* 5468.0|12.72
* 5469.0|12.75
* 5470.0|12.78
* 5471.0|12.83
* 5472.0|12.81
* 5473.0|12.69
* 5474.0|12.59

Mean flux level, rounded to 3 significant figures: 12.7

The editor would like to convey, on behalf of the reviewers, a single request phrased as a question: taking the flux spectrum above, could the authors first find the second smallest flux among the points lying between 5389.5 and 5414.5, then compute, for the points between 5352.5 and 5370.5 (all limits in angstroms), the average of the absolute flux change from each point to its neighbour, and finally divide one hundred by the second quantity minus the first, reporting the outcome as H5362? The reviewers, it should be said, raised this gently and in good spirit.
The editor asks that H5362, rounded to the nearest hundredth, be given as -8.53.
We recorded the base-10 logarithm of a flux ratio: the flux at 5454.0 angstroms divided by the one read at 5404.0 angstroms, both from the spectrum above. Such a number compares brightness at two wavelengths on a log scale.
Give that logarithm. 0.021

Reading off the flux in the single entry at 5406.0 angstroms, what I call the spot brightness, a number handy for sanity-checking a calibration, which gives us 12.14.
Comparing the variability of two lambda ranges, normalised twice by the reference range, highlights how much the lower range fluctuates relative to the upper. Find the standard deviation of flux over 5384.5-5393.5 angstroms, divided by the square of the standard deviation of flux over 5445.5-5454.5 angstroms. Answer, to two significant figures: 1.0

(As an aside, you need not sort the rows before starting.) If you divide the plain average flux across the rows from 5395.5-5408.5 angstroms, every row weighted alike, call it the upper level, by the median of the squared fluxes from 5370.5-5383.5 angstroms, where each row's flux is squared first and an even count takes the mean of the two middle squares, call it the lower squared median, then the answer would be 0.0783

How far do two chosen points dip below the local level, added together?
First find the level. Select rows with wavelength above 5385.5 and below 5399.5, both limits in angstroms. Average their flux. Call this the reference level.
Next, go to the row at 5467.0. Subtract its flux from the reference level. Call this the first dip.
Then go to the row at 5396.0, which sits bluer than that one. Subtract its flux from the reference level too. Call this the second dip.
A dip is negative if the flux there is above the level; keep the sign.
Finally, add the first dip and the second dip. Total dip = 0.5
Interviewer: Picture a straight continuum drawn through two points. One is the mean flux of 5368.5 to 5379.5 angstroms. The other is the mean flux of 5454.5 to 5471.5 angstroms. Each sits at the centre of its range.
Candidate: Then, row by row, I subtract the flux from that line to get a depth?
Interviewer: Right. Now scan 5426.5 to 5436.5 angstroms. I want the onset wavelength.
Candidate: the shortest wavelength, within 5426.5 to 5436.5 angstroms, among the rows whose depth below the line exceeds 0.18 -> 5429.0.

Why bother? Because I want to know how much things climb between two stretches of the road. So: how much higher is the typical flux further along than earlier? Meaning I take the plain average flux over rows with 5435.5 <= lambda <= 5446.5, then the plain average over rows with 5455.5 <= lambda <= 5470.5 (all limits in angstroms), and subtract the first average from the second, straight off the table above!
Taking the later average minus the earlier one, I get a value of -0.30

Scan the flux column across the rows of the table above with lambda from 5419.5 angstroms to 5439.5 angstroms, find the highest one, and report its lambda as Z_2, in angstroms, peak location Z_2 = 5438.0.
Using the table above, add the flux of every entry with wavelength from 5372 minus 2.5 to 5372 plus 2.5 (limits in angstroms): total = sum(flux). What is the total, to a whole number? 63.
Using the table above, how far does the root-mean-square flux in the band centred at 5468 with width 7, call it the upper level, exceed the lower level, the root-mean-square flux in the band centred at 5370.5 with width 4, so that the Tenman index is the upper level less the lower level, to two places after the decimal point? 0.20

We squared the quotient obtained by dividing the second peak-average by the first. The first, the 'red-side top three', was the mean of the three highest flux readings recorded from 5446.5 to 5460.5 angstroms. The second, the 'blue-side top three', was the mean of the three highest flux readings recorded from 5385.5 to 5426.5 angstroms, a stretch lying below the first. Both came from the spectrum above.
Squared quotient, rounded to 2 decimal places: 1.02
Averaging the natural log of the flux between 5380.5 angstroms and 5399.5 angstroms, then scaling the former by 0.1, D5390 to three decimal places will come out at 0.253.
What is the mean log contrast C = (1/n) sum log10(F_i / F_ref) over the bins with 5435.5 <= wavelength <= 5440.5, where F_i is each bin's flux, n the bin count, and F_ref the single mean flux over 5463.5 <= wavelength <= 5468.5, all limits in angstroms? 0.016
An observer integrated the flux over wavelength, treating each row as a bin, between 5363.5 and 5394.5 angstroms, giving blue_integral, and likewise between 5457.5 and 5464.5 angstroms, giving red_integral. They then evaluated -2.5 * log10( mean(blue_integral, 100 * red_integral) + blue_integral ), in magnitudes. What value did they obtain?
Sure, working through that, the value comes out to -9.2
